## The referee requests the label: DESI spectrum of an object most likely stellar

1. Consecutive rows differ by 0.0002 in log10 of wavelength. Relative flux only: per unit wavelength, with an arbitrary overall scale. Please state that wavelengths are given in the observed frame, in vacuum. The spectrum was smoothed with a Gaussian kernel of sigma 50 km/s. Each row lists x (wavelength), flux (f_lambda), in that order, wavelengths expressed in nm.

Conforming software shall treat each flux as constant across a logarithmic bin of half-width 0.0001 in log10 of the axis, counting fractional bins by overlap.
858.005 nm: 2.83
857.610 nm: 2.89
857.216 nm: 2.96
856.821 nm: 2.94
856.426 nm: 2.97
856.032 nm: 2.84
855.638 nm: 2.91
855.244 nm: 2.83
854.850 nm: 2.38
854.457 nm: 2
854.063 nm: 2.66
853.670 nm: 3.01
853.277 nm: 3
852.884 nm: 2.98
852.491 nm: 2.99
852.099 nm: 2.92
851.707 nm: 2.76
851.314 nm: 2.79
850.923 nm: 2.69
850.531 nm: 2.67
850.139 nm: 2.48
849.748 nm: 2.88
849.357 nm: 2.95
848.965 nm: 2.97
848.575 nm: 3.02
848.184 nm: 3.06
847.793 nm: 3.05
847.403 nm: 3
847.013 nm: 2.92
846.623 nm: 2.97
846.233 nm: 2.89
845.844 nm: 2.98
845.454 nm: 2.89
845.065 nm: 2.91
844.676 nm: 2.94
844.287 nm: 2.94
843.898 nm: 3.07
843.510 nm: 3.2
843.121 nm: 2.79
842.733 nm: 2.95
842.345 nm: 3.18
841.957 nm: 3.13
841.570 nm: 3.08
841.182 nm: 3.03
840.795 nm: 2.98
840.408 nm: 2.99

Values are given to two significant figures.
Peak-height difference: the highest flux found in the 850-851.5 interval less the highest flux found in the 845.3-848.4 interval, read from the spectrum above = -0.27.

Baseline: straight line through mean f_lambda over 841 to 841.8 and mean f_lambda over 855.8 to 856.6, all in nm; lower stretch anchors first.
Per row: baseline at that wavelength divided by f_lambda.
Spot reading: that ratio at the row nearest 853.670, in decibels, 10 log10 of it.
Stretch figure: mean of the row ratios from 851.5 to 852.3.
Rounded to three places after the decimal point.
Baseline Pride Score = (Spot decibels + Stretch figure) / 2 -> 0.462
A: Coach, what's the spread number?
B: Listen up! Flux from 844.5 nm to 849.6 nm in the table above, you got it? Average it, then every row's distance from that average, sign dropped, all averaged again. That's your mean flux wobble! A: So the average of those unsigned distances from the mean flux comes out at 0.045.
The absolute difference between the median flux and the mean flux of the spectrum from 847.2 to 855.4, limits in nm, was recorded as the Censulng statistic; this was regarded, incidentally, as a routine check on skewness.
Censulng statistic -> 0.106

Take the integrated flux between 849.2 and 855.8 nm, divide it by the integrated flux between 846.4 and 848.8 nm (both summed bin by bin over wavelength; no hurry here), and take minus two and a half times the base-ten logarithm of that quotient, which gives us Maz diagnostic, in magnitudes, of -1.0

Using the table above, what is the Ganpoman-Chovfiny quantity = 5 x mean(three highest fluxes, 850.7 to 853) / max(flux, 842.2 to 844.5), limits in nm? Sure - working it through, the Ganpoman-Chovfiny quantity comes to 4.6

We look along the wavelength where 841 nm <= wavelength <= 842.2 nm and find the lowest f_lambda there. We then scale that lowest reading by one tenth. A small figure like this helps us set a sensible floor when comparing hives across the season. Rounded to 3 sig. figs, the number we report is 0.303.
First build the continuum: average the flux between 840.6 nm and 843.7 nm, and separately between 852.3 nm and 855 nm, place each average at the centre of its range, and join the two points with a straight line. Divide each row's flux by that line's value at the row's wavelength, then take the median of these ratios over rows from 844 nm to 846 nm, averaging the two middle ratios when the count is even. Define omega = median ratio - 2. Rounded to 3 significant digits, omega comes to -1.01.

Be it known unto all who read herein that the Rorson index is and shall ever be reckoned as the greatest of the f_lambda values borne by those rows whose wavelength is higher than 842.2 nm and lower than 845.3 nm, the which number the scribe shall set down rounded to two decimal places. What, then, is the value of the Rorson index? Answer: 3.20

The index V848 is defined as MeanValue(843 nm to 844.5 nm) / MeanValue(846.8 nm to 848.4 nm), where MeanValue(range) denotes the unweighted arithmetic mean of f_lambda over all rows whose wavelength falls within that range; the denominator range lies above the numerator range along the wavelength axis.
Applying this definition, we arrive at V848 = 1.00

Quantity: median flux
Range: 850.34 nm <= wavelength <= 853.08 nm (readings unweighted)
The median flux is 2.79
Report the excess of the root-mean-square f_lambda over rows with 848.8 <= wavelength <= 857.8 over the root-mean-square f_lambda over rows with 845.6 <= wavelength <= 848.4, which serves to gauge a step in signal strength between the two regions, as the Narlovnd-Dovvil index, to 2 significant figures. -0.17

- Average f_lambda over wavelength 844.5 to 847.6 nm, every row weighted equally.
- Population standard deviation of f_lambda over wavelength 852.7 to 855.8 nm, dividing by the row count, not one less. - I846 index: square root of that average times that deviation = 1.0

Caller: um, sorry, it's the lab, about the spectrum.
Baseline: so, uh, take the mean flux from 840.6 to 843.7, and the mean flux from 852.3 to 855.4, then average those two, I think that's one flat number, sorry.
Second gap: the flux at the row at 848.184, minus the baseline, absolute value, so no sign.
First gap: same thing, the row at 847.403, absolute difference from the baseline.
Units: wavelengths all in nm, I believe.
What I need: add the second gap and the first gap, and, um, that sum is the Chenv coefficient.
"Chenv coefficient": 0.29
